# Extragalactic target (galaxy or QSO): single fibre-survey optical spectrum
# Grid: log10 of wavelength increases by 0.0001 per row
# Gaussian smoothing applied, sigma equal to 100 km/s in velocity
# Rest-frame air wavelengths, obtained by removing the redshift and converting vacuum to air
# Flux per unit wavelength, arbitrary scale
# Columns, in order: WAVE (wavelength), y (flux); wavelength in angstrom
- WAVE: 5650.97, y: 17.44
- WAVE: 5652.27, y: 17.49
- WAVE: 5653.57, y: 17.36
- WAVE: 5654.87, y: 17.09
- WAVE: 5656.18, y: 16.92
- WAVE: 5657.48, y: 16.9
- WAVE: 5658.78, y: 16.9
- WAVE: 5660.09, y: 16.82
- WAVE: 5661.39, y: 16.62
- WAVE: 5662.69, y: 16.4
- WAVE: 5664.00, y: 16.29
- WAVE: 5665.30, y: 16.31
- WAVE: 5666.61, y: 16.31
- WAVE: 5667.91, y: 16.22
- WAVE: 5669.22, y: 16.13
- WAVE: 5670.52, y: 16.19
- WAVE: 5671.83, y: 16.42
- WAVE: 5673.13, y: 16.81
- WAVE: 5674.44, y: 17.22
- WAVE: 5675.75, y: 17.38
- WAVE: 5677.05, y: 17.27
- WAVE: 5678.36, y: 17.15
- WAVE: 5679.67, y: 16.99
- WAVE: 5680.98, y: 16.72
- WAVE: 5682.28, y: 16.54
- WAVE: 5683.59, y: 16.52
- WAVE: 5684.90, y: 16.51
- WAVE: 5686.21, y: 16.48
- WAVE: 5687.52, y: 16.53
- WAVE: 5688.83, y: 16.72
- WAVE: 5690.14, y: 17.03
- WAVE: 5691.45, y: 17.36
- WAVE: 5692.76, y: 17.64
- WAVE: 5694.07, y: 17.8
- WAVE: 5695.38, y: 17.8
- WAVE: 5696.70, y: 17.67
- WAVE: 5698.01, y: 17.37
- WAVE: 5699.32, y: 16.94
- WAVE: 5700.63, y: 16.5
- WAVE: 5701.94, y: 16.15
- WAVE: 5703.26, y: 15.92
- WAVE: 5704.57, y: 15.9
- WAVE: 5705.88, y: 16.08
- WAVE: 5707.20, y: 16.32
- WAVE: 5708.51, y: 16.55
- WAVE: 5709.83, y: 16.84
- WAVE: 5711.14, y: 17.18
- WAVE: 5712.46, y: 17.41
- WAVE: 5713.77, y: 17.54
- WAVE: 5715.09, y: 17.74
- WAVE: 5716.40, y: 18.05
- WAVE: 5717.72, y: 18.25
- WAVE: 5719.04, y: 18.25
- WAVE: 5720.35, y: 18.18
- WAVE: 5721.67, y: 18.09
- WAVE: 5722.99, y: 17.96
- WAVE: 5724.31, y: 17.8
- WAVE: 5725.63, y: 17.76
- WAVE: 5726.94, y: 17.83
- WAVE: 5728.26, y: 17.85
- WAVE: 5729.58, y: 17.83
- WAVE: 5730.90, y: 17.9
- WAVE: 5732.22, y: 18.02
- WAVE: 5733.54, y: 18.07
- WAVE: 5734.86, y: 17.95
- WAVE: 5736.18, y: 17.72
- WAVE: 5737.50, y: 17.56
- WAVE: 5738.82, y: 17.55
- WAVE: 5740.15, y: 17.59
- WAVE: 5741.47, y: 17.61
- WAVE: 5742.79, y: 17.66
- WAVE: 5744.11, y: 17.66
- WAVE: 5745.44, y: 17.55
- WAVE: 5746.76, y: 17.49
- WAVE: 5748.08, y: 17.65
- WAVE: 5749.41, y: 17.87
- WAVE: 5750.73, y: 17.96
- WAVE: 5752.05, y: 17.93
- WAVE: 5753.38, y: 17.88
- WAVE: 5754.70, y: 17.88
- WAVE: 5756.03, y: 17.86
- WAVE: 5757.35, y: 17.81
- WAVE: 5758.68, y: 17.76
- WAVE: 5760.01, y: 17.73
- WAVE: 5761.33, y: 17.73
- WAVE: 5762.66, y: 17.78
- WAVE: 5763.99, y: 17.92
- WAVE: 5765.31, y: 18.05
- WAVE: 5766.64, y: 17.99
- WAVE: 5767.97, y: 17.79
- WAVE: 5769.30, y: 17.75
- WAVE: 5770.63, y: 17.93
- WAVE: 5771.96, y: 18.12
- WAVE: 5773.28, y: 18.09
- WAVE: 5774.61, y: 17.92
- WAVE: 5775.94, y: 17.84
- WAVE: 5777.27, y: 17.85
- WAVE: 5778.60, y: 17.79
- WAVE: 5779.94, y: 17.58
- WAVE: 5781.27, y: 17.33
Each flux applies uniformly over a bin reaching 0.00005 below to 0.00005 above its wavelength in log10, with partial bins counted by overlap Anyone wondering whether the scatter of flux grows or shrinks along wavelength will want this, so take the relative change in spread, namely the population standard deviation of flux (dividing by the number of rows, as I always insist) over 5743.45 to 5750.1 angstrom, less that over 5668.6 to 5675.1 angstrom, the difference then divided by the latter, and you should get -0.7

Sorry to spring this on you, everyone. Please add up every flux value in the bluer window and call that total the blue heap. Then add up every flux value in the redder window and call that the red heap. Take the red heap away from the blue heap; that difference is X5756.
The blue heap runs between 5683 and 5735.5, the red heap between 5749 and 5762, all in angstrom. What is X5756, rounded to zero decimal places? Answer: 514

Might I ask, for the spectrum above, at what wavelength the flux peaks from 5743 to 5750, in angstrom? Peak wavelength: 5749.41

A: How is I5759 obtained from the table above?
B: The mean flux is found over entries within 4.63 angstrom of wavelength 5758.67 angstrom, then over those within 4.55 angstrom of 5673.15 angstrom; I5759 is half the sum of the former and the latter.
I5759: 17.3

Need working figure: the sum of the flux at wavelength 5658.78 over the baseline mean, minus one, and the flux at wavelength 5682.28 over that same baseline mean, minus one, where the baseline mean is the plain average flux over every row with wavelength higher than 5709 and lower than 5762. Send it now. -0.12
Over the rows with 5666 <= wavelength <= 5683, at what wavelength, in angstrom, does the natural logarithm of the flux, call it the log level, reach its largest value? 5675.75 angstrom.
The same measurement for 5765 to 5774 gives 5771.96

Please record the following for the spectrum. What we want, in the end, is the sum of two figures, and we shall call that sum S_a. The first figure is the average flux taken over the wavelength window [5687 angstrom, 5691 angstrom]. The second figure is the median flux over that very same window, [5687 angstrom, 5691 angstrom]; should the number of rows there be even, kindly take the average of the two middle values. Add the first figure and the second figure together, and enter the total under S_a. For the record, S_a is 33.5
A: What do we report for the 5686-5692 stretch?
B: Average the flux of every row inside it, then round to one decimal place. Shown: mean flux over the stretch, 16.8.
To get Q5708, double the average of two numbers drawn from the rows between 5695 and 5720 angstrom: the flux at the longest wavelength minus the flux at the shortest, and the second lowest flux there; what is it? 16.4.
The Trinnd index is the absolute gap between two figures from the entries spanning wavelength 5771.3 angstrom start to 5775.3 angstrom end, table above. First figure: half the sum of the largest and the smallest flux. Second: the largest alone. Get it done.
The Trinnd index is 0.10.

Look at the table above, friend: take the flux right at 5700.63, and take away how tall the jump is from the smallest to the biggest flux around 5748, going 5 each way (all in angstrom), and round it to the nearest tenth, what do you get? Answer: 16.0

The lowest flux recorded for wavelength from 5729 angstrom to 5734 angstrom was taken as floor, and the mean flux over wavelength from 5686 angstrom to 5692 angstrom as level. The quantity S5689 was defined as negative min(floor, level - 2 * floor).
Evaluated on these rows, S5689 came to 18.8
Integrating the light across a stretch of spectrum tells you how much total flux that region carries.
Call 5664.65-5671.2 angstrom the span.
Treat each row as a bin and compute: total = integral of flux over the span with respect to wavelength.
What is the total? 106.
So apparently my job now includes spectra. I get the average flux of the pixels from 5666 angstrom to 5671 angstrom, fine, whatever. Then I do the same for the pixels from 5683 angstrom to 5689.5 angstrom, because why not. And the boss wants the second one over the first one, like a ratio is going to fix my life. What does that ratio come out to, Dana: 1.02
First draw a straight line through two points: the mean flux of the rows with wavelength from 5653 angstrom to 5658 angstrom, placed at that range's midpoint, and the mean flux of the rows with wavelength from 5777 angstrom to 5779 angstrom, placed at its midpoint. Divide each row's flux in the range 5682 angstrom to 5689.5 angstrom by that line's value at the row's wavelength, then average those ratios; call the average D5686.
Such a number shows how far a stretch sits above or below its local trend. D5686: 0.96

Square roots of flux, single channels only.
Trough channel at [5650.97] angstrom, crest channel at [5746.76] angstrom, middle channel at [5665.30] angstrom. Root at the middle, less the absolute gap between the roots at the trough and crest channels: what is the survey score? 4.03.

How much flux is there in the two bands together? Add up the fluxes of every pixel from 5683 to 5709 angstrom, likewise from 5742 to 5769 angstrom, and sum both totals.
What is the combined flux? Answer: 691.7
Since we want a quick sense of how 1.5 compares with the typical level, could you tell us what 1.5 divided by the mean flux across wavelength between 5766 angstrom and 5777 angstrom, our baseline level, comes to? 0.0837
